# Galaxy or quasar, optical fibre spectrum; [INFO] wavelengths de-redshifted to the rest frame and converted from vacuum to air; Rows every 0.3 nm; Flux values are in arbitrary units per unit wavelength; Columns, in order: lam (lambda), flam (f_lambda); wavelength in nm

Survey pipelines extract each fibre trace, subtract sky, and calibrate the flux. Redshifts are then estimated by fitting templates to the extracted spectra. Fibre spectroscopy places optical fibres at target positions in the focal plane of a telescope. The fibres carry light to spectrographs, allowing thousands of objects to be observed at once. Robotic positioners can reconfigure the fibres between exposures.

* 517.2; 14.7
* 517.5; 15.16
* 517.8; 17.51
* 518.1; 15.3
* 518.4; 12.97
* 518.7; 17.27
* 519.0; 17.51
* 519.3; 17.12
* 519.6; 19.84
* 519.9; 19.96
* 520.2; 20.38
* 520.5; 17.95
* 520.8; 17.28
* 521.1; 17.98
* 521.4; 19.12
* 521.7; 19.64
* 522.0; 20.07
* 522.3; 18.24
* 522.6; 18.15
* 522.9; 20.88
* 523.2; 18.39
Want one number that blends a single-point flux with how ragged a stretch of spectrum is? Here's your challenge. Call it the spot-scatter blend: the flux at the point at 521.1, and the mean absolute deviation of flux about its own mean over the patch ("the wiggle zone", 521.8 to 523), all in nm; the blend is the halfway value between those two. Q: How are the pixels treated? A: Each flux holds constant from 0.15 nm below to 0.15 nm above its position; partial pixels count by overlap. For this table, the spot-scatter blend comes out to 9.6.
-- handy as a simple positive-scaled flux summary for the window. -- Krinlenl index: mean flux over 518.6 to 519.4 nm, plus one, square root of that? 4.28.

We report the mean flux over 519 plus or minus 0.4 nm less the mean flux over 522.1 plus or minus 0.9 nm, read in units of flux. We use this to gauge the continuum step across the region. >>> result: -2.0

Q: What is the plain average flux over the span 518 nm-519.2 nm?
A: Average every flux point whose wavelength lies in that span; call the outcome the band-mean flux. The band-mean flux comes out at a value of 15.8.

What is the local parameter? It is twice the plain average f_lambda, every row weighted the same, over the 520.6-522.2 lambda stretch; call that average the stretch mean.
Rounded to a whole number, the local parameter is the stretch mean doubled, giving 38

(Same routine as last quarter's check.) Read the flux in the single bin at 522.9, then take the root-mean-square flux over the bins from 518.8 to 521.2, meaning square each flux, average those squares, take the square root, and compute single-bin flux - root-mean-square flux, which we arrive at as 2.3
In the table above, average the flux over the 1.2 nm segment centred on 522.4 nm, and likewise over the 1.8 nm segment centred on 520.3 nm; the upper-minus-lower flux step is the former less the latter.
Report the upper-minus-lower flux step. 0.4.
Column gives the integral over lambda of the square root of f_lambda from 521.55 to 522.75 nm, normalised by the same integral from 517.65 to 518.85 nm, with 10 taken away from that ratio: -8.90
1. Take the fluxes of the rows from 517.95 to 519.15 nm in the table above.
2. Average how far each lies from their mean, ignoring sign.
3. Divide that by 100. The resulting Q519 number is 0.0163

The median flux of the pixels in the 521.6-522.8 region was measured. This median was 18.9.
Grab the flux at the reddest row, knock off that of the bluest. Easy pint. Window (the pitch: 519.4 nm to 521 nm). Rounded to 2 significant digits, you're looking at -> -2.6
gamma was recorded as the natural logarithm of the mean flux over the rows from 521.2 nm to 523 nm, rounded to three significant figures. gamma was 2.96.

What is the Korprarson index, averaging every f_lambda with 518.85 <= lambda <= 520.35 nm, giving 19.0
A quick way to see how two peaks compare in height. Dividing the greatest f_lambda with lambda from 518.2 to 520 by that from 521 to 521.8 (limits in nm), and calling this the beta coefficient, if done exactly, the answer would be 1.02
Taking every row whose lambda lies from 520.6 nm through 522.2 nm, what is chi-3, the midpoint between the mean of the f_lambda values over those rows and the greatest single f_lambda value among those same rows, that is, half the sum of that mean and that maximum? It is 19.4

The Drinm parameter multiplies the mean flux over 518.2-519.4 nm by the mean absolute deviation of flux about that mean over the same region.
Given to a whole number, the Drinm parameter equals 26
